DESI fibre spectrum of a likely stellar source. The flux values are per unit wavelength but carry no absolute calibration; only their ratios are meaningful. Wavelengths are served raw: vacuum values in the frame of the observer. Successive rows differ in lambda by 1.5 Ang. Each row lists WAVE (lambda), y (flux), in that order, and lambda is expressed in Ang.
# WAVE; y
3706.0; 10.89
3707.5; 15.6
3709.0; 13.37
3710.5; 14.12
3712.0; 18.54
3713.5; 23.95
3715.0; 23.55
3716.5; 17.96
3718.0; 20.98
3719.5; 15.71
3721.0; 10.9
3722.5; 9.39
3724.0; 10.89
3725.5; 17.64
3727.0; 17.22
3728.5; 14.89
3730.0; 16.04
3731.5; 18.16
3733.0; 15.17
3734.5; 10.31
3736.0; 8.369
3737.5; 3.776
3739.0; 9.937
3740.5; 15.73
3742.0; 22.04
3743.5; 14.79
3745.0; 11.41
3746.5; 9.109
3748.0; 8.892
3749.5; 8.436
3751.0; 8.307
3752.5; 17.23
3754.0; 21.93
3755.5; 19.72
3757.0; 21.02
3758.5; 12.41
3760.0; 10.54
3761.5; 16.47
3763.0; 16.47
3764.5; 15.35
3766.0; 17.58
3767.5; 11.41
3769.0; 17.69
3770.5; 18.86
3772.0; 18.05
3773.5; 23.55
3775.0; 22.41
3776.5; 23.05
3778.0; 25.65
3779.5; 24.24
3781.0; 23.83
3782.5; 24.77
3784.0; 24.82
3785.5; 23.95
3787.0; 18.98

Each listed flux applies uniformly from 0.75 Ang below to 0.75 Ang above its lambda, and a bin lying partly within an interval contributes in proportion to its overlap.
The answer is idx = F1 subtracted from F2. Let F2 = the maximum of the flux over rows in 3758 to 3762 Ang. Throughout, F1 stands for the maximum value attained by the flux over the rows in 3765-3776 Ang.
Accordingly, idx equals -7.1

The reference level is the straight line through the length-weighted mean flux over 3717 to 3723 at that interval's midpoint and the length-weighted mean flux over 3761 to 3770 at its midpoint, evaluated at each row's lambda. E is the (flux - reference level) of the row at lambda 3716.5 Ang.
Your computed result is 3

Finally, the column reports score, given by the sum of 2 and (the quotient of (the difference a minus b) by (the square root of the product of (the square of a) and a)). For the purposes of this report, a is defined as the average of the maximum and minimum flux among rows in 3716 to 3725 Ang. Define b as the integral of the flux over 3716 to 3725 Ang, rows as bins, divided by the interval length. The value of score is 2.02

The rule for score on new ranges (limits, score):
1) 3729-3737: 2.00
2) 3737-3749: 2.02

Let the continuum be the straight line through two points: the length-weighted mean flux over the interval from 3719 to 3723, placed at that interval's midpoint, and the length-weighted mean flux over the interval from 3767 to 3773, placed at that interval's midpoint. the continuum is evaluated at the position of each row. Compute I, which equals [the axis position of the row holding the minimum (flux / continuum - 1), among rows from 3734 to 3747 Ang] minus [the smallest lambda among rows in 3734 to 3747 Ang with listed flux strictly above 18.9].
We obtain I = -4.5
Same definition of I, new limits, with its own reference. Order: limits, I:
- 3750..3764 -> -3.0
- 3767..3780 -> -6.0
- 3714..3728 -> 7.5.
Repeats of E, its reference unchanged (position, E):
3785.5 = 7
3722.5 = -5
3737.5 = -11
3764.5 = -1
